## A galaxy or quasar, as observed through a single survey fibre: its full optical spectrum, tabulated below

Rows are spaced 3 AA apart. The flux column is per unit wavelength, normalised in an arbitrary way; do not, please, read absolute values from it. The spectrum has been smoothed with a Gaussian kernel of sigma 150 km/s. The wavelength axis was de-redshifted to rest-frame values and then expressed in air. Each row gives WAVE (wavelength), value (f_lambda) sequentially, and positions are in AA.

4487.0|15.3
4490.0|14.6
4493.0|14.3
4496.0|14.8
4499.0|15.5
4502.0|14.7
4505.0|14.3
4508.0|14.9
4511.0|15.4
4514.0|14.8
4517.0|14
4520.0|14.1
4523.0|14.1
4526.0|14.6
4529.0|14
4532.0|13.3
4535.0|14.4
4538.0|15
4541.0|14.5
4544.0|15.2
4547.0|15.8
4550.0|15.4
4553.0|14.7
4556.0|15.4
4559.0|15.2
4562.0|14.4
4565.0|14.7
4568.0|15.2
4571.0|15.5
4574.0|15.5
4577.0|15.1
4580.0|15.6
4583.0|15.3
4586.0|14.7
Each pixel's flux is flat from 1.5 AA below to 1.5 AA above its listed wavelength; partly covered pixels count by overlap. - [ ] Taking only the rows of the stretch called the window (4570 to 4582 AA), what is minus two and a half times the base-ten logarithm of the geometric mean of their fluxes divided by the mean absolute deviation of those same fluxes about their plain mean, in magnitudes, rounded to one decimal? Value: -4.9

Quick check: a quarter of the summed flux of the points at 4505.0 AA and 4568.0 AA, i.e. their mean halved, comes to 7.4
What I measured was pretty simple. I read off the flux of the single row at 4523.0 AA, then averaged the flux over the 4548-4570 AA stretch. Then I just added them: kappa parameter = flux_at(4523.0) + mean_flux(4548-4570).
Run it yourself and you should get 29.1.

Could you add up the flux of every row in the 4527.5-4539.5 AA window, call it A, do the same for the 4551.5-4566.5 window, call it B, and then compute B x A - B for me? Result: 4144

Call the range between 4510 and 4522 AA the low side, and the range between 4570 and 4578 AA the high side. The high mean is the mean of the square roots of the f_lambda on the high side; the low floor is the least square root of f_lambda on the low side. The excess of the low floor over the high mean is -0.18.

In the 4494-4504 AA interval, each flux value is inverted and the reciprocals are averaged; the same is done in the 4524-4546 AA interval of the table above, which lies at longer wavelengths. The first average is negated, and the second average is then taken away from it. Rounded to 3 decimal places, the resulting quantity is -0.136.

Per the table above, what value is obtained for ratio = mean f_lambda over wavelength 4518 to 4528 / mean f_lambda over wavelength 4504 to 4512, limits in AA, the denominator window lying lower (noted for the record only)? 0.96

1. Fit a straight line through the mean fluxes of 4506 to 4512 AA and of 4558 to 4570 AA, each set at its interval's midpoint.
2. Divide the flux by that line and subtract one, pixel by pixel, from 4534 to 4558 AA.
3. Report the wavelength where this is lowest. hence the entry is 4535.0 AA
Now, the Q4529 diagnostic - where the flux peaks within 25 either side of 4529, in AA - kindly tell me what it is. 4547.0 AA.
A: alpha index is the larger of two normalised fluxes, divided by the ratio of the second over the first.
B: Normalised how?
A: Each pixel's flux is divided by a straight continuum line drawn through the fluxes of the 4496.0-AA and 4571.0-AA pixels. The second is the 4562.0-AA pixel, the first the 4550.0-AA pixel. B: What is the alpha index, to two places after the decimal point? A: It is 1.08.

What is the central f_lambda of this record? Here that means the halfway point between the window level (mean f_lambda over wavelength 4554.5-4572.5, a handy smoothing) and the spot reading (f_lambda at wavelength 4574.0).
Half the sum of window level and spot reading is 15.3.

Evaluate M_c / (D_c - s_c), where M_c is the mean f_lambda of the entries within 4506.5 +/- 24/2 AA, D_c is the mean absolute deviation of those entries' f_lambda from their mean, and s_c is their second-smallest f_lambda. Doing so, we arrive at -1.06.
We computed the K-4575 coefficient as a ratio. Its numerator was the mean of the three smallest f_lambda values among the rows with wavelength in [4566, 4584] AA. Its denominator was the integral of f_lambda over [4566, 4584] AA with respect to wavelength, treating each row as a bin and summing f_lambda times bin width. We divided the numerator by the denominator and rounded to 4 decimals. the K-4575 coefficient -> 0.0550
